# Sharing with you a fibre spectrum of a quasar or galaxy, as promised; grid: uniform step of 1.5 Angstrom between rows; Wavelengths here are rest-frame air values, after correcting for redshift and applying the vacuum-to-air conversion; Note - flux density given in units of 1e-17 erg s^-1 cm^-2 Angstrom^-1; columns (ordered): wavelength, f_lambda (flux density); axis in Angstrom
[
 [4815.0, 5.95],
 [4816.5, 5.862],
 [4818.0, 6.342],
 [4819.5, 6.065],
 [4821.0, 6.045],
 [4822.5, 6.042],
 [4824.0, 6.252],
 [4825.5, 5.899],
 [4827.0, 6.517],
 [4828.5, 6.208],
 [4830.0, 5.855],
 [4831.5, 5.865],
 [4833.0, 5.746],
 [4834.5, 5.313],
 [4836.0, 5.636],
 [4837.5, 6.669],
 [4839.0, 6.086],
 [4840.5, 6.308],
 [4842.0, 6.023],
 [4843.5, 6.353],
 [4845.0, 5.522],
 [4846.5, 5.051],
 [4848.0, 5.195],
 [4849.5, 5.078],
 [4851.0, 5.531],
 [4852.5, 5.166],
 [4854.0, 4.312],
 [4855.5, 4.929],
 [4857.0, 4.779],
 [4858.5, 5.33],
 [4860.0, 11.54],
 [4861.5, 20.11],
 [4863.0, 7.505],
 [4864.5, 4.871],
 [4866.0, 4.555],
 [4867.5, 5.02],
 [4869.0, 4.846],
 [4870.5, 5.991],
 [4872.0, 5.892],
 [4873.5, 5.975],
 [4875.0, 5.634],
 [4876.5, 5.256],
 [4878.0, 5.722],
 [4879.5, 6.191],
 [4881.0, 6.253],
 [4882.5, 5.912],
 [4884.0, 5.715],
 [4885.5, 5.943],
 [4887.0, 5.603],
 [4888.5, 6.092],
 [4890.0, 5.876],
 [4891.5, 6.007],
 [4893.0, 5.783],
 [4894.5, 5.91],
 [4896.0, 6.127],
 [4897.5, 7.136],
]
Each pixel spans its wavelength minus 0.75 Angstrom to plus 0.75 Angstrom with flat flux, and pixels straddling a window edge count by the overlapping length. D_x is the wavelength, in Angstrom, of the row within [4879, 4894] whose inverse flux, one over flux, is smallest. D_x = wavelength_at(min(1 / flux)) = 4881.0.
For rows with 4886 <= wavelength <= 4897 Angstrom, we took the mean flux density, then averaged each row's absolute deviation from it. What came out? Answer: 0.14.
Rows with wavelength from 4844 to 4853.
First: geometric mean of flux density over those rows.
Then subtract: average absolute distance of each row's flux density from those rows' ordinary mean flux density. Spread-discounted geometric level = 5.1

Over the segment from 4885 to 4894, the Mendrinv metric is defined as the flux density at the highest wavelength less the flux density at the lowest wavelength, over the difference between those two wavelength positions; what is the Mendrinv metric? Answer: -0.02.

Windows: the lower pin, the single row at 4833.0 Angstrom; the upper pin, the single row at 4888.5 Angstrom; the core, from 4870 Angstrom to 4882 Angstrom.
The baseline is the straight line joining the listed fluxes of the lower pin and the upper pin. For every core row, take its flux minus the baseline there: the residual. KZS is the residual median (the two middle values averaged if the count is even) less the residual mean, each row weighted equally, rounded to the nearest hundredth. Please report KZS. 0.09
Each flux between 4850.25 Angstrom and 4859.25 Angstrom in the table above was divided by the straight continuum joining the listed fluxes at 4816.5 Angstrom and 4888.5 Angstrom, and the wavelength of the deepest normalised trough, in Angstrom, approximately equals 4854.0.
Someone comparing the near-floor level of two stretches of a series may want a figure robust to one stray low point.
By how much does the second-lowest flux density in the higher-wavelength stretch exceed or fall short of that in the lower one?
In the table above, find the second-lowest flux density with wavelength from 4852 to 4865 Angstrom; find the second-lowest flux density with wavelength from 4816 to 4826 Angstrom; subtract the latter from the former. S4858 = -1.1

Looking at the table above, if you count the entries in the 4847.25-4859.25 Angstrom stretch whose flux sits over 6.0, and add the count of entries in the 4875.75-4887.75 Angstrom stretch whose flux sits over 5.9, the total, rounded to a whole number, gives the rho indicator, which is 4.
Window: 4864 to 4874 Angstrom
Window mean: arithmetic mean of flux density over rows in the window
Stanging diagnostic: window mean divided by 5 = 1.06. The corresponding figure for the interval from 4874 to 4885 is 1.16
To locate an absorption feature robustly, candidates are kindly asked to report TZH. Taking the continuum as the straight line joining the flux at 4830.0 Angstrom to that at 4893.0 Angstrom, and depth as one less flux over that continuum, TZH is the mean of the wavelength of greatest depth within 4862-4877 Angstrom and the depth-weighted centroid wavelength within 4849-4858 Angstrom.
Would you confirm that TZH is 4859.9 Angstrom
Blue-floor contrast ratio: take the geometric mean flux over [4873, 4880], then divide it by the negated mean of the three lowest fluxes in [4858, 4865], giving -1.0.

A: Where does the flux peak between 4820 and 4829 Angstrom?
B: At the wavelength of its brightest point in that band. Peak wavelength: 4827.0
